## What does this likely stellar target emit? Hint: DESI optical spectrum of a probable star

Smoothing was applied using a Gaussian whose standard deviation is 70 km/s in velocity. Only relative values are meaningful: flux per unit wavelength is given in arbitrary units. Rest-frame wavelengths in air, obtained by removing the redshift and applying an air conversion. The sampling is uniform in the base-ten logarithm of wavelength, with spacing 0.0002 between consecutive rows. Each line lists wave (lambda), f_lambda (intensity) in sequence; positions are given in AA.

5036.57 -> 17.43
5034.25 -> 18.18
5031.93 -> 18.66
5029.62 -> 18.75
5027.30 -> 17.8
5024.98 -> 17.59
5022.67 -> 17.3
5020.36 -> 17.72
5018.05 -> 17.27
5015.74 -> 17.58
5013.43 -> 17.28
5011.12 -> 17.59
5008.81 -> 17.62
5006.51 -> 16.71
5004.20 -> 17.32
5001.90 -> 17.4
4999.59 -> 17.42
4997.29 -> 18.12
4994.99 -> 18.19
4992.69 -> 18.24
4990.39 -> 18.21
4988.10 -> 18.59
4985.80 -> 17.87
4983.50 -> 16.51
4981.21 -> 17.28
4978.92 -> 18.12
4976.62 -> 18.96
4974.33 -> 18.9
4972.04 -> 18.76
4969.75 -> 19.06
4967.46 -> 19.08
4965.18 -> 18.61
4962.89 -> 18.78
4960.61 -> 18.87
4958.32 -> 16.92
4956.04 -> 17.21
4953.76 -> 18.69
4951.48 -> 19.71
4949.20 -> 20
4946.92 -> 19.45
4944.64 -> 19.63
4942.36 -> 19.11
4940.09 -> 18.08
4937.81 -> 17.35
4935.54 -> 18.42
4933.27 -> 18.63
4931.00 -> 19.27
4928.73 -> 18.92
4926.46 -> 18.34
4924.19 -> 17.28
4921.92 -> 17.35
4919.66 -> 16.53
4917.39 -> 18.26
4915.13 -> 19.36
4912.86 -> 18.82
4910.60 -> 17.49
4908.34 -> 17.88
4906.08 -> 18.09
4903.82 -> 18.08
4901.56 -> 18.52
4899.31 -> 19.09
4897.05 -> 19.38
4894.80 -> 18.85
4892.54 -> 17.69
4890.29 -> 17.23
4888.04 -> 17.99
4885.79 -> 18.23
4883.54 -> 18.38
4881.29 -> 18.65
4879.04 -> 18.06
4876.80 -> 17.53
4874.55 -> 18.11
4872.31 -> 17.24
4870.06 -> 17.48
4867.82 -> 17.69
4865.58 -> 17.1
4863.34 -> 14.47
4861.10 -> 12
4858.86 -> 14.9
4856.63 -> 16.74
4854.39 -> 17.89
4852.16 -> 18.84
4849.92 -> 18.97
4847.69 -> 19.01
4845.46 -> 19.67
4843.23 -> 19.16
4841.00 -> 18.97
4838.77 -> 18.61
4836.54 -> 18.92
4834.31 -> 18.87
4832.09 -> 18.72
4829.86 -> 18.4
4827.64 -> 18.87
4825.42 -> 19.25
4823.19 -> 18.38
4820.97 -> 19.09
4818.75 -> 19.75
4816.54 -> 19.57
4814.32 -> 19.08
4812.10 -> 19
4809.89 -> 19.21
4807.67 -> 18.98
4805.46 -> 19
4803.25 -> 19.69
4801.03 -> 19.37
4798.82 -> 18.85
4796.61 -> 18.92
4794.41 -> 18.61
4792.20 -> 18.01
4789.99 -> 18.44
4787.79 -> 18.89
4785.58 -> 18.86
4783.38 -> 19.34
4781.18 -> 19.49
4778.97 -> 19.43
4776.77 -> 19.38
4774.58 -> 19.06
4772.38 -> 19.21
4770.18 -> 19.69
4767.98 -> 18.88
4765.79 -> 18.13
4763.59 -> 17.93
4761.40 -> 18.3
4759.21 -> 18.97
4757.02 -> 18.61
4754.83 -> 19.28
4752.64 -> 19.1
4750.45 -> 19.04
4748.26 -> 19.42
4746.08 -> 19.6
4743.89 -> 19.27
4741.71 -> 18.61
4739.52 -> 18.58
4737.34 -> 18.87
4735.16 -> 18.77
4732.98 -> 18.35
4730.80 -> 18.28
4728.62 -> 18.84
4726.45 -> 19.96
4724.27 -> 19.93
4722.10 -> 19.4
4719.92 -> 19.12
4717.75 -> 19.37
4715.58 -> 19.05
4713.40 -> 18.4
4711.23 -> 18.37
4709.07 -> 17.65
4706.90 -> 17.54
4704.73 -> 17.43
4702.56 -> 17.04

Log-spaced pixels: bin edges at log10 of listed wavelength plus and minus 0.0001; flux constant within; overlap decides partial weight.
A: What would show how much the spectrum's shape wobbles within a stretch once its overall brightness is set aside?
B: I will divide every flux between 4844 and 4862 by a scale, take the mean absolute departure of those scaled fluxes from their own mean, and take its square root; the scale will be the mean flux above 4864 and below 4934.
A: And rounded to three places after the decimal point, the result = 0.335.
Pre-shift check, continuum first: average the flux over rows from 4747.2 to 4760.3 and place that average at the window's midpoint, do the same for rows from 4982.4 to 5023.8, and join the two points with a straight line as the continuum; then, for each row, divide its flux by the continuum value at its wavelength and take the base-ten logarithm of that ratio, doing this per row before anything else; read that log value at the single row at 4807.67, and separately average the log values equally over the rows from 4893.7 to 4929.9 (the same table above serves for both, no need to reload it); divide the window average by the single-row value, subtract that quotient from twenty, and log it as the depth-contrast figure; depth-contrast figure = 19.5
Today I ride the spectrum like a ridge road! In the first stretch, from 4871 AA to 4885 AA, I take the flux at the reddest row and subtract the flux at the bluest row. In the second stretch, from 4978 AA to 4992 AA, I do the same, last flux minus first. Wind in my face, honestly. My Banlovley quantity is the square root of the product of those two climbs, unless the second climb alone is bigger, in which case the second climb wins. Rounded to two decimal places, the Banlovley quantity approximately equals 0.32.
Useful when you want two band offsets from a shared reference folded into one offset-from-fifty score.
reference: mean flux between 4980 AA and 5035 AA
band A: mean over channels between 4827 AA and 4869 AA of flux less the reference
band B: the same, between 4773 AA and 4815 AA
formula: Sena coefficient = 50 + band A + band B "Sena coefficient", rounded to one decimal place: 51.4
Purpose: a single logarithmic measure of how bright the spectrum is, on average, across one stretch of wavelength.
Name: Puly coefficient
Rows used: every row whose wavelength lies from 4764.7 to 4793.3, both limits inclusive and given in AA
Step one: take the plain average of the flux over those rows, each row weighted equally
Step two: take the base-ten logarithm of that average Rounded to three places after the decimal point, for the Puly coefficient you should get 1.278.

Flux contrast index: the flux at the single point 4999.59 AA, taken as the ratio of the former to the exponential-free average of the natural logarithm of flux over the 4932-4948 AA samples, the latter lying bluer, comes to 5.95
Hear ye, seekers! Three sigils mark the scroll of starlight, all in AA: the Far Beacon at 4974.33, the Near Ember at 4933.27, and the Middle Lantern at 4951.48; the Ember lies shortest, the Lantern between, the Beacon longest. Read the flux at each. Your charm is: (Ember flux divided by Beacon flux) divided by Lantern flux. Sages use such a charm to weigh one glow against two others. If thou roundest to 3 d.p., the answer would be 0.050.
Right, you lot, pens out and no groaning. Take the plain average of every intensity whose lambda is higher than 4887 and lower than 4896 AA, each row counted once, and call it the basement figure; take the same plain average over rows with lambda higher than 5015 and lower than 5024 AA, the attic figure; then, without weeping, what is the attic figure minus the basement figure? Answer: -0.5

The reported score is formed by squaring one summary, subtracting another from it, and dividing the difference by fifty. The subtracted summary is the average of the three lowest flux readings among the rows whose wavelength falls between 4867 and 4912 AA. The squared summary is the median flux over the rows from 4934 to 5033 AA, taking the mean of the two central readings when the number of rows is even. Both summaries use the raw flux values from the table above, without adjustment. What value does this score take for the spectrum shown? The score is 6.2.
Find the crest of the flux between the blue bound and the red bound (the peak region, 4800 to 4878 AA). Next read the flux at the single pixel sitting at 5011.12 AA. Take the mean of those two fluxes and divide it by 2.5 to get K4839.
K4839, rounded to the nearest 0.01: 7.47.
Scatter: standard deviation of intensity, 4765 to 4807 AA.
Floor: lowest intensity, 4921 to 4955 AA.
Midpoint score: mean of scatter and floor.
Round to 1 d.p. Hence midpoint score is 8.9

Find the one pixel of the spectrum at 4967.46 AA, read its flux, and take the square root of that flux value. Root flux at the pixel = 4.37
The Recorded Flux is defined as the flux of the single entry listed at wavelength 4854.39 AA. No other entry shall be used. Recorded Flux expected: 17.89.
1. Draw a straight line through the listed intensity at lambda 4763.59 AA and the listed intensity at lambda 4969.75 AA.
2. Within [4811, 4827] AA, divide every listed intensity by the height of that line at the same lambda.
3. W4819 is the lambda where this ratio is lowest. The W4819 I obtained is 4823.19 AA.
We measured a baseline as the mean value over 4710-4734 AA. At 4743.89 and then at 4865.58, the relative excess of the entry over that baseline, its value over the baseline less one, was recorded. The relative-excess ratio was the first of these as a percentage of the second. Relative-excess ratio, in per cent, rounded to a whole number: -14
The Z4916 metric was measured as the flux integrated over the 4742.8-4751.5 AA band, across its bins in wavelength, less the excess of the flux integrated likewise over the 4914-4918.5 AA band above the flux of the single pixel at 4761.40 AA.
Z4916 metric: 102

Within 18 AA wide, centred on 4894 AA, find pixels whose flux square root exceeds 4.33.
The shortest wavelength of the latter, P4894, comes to 4894.80 AA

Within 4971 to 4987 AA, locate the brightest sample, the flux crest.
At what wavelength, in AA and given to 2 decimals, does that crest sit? 4976.62 AA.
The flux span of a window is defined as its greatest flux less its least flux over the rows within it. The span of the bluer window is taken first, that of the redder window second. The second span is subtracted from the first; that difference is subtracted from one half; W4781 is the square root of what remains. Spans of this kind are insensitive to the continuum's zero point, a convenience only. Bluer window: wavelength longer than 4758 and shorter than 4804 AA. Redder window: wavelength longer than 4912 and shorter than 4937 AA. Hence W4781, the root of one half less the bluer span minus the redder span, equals 1.25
